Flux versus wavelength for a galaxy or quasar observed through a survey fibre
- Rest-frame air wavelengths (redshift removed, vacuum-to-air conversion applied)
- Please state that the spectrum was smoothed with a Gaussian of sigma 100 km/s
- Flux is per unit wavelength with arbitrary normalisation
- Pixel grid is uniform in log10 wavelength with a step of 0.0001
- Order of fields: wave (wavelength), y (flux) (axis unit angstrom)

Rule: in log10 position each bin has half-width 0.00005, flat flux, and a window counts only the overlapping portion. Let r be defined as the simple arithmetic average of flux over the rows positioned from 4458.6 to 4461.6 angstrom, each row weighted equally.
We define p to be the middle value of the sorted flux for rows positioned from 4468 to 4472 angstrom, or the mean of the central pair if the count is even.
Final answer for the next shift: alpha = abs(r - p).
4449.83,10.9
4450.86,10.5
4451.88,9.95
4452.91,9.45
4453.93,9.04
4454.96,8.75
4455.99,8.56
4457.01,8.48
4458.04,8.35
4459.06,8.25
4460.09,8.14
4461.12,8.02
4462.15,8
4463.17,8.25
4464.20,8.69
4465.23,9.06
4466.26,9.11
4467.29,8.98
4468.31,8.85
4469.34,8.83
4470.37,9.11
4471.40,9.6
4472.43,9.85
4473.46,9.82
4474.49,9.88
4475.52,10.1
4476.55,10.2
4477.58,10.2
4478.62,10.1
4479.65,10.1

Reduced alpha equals 0.84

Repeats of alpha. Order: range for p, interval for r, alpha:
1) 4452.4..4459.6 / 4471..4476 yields 1.29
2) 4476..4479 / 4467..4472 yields 1.13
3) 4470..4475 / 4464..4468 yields 0.86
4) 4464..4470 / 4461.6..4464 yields 0.79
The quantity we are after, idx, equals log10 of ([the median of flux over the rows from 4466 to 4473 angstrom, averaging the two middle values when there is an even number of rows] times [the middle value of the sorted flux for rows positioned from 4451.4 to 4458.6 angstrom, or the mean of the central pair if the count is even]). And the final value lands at 1.90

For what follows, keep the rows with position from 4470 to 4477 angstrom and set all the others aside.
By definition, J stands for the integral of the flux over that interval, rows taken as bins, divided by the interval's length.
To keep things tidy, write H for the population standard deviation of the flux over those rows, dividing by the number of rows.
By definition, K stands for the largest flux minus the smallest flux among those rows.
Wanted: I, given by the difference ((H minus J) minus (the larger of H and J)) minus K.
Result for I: -20.4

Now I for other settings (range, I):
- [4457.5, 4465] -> -17.0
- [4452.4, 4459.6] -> -18.2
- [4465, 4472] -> -18.7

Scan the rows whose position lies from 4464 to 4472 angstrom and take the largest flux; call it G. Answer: 9.6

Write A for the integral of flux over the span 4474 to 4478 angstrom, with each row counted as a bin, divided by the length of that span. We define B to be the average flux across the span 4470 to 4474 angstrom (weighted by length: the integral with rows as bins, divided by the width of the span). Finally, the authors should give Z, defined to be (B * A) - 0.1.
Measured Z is 97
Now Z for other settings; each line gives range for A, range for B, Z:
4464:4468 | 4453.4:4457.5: 78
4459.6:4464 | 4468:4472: 74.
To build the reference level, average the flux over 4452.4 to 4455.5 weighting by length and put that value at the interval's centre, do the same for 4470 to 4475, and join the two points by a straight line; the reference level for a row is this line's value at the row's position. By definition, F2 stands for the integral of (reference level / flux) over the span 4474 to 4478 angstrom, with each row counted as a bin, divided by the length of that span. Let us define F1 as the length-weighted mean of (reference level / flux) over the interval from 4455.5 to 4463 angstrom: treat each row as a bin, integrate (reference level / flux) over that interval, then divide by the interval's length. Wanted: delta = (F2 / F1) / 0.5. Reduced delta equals 1.7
